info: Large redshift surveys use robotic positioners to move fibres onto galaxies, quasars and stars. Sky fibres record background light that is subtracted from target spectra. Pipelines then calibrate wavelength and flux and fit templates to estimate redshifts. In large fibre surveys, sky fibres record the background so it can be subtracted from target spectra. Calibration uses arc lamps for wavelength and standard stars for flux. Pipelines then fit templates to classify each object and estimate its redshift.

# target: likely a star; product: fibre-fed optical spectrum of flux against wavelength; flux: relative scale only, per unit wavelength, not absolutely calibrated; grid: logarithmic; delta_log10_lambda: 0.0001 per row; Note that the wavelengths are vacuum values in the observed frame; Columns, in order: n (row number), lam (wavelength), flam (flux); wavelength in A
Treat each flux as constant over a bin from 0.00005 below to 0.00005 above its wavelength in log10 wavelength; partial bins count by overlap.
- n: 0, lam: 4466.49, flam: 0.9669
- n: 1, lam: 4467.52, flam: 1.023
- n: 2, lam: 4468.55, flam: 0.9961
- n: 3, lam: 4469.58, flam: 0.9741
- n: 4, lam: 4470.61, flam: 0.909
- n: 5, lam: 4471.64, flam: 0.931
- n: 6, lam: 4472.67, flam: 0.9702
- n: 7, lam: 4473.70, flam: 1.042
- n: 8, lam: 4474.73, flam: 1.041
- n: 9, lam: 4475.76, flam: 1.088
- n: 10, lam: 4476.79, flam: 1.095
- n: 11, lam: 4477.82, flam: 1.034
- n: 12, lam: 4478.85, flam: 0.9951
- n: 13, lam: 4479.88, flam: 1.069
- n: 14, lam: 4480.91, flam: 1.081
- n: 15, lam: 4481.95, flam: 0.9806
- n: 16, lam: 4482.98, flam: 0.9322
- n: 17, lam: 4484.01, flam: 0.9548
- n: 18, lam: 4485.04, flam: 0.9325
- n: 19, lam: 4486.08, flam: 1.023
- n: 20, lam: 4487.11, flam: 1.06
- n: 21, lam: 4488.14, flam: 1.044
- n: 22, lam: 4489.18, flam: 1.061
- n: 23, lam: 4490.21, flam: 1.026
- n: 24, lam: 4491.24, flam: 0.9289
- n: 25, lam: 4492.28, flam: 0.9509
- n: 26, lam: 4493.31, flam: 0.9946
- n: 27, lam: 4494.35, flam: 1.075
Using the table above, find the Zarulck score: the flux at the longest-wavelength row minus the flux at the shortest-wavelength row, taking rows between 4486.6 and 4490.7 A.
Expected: -0.03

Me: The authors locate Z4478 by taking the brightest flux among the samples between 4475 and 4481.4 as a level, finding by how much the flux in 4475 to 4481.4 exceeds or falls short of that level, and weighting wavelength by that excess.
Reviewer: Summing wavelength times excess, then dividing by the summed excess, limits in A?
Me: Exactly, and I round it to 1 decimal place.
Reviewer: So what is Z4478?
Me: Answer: 4478.7 A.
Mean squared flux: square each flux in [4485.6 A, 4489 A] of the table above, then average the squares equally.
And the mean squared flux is 1.09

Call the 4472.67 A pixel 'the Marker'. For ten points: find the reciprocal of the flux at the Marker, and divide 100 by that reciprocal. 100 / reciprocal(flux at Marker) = 97.0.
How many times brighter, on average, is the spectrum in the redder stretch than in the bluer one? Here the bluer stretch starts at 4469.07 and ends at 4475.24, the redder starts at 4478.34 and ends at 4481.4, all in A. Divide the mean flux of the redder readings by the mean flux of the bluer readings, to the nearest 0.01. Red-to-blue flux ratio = 1.07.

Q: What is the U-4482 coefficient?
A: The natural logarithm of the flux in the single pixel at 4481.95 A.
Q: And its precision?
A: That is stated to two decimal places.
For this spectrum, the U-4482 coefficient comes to -0.02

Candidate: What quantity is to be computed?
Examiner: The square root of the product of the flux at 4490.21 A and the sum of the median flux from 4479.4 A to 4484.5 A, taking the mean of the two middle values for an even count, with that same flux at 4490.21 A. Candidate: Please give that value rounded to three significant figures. 1.43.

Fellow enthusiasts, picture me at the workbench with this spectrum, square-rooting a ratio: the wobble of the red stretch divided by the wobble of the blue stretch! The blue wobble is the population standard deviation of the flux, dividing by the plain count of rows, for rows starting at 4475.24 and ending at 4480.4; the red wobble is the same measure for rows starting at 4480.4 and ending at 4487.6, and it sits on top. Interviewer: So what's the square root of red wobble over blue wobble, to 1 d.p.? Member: 1.2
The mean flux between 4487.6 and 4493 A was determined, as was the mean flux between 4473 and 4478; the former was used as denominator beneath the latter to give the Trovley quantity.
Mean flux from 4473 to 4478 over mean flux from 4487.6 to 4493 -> 1.06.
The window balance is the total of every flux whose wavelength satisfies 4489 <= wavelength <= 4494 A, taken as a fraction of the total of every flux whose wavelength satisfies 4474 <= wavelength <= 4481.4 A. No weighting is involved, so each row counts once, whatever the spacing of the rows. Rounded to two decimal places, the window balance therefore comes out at 0.67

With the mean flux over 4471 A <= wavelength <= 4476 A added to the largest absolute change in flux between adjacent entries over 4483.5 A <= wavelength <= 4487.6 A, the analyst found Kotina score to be 1.10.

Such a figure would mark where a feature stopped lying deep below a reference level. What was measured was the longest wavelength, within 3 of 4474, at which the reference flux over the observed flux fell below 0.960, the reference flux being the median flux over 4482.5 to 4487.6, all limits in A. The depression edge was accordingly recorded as 4476.79 A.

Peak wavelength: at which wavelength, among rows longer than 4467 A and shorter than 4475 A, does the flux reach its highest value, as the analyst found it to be 4473.70 A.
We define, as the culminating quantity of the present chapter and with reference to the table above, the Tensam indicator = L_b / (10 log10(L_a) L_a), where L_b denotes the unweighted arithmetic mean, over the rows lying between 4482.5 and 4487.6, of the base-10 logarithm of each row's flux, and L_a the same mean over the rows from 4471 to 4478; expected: 0.04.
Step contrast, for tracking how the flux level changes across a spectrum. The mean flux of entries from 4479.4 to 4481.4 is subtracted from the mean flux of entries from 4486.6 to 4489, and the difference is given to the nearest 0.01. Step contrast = -0.02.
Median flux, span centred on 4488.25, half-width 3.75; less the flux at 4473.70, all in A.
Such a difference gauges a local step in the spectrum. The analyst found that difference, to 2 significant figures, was -0.016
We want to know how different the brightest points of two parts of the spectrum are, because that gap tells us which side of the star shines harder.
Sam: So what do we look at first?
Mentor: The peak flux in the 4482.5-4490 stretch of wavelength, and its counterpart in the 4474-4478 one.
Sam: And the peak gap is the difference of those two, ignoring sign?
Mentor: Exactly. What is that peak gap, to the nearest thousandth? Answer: 0.034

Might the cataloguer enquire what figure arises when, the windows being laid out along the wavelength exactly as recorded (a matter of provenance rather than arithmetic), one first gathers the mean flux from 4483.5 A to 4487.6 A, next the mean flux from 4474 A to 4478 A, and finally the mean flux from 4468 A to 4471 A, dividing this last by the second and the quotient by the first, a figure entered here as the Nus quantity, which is 0.91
